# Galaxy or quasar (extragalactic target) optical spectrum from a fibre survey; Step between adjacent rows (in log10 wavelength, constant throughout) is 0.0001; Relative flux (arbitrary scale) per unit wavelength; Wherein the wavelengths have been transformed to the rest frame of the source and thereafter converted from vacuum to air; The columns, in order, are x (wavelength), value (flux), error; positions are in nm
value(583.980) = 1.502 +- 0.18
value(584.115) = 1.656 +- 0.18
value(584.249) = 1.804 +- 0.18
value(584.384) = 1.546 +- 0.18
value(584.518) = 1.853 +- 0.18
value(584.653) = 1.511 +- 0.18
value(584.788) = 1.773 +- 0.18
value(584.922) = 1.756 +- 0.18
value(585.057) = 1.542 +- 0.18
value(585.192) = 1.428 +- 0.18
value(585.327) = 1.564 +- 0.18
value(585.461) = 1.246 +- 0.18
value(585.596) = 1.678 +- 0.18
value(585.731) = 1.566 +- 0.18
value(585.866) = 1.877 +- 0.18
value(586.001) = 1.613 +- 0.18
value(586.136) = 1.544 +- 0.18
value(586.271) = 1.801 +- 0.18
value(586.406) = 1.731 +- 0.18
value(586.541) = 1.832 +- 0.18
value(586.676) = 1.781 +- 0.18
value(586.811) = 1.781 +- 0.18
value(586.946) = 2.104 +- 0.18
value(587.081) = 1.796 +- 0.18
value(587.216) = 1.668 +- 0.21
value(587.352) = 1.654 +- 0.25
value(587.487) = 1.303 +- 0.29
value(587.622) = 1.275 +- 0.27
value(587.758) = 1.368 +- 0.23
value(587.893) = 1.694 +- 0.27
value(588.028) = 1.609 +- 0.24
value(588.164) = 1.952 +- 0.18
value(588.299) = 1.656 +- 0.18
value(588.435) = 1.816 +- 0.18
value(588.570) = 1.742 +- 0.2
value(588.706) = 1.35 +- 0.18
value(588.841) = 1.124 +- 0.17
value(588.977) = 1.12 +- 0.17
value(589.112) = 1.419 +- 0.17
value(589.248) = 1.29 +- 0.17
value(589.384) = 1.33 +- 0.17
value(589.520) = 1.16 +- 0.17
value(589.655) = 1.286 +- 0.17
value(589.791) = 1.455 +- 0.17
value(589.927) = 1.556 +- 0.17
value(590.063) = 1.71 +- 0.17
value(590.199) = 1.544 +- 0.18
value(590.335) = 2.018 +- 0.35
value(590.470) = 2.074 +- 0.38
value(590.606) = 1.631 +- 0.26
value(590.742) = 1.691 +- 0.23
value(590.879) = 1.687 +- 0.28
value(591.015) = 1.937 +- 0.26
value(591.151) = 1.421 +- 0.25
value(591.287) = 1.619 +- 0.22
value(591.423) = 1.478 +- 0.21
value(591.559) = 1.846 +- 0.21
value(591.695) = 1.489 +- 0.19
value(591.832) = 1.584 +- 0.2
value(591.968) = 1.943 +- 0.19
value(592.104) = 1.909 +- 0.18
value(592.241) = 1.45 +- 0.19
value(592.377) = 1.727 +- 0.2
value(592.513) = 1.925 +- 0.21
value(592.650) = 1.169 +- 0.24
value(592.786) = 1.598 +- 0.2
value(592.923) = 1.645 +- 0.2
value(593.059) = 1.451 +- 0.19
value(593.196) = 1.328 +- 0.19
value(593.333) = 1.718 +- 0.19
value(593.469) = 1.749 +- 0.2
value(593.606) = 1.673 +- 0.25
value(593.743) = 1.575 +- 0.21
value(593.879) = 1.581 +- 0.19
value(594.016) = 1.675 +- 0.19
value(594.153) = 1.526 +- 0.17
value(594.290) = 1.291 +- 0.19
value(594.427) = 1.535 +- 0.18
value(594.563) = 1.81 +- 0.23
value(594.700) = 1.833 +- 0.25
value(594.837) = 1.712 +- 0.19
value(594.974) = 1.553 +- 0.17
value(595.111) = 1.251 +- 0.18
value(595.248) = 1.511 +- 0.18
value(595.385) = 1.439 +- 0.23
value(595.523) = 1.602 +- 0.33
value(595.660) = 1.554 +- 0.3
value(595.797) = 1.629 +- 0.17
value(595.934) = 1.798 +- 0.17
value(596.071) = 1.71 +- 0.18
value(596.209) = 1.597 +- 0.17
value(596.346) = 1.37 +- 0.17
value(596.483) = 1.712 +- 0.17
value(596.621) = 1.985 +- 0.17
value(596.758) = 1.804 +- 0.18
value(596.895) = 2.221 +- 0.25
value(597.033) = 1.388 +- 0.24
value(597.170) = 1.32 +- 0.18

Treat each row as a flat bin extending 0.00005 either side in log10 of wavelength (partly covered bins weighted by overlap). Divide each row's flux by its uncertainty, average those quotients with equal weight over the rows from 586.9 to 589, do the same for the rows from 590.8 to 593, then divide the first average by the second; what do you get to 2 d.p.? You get 0.99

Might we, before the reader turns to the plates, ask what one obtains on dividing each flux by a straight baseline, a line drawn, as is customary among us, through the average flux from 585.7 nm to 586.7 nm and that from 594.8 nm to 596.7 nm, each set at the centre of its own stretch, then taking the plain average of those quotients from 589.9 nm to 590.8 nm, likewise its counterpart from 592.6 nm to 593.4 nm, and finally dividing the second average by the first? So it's 0.87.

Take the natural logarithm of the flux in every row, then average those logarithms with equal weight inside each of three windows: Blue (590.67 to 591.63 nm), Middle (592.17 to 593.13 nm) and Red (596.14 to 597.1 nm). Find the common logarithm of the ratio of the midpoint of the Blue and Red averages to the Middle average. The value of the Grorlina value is 0.07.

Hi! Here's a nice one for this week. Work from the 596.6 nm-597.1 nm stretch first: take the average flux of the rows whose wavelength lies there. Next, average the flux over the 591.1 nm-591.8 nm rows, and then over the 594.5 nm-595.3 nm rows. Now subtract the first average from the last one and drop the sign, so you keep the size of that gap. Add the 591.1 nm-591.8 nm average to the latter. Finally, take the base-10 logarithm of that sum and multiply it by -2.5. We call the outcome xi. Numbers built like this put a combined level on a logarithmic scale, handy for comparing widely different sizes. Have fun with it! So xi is -0.64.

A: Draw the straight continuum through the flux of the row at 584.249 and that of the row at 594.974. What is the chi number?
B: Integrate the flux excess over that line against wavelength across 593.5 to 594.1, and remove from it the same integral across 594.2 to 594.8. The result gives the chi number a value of 0.00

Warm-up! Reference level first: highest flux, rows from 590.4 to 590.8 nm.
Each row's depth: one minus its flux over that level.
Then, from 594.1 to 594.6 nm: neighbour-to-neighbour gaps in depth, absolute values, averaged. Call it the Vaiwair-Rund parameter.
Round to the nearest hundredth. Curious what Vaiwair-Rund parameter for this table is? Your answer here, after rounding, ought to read 0.12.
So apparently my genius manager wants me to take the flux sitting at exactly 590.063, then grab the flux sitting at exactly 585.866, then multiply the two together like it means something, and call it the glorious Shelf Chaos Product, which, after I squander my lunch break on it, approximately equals 3.2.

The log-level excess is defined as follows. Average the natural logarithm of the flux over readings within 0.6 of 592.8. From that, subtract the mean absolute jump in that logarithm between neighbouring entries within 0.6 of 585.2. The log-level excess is 0.30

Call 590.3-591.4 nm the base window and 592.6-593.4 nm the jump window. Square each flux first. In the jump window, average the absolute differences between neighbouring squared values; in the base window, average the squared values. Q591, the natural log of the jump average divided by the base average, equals -1.5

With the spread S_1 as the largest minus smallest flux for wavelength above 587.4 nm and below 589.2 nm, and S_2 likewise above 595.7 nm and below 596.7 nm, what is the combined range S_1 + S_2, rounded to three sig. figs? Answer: 1.45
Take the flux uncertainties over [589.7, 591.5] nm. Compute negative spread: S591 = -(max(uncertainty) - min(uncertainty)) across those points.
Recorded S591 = -0.21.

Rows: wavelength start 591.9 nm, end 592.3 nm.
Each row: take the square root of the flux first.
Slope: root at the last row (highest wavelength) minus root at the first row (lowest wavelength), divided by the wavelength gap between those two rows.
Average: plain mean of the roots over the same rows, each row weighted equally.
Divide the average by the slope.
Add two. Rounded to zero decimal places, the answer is 0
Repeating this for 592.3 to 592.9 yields -8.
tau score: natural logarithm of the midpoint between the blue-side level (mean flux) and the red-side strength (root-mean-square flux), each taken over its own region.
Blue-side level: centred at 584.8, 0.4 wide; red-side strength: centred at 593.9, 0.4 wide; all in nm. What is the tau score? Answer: 0.50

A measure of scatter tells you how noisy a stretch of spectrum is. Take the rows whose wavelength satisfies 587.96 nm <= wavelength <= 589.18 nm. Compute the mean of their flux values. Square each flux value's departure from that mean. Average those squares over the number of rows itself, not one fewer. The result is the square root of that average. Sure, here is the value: 0.28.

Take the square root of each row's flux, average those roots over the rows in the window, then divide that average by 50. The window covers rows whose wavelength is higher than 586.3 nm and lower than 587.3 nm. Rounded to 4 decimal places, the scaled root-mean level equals 0.0269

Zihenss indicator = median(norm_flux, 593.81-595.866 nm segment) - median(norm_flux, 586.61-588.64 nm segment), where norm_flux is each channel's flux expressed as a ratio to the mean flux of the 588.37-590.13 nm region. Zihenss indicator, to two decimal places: -0.10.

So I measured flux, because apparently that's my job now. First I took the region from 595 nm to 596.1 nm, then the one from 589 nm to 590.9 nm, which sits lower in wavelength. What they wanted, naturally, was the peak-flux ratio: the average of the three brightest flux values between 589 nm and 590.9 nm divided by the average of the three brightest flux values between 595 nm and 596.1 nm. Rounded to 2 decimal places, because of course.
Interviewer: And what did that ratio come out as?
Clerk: 1.13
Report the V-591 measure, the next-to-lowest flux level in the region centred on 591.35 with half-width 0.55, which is 1.478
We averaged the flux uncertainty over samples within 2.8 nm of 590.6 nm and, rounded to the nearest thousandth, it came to 0.208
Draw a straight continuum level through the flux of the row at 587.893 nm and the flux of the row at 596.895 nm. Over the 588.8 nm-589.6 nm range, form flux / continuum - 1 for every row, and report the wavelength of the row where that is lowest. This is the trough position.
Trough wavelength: 588.977 nm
